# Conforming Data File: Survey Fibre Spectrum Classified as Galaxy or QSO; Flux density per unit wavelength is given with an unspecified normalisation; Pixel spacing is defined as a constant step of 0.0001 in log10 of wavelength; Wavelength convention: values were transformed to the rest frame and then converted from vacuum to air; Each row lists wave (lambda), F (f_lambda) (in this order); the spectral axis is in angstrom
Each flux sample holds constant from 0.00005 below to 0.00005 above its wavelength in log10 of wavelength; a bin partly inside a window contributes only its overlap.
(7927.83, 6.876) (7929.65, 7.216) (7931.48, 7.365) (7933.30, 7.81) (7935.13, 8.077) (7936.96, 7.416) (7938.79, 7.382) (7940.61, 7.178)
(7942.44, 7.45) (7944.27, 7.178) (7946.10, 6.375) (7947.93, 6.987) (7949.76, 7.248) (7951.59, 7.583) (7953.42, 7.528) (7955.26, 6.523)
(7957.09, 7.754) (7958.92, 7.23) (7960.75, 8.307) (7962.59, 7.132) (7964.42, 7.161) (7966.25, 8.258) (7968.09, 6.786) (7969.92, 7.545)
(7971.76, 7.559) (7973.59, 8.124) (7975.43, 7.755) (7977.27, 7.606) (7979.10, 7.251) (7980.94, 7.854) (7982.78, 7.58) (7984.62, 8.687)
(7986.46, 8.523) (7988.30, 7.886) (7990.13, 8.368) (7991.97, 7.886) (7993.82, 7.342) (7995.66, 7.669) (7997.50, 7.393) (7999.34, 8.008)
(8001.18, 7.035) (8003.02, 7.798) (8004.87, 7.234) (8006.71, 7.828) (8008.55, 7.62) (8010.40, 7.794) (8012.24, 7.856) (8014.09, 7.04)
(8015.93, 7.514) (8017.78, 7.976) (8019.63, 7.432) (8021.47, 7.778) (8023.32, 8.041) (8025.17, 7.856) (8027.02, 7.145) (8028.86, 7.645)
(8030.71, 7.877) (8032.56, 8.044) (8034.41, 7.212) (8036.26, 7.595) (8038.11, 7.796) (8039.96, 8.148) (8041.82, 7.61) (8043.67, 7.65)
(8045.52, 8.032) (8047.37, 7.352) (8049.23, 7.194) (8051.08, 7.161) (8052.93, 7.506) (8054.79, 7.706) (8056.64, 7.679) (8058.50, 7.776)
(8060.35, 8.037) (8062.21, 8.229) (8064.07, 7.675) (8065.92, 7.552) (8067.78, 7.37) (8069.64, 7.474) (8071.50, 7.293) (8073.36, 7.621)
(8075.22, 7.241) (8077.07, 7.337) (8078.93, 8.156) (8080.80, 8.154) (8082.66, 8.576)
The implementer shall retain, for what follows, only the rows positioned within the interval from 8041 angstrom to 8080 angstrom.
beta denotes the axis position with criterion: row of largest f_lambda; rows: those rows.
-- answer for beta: 8062.21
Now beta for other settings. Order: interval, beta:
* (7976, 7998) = 7984.62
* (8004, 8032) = 8023.32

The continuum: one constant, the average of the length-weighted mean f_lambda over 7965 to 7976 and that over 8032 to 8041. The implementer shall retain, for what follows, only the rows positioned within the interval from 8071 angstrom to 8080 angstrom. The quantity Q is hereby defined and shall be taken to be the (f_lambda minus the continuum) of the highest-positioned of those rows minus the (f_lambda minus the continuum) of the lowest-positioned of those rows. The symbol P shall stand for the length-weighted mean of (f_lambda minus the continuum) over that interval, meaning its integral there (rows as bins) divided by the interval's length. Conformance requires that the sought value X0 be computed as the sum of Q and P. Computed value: 0.72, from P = -0.15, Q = 0.9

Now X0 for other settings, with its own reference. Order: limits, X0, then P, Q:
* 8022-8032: -0.13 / 0.03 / -0.2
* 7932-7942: -0.77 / -0.14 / -0.6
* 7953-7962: 0.54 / -0.24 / 0.8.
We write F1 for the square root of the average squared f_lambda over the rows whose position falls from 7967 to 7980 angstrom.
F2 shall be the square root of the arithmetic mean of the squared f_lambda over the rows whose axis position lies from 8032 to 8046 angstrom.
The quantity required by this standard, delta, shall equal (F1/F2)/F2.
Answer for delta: 0.125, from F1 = 7.53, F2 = 7.8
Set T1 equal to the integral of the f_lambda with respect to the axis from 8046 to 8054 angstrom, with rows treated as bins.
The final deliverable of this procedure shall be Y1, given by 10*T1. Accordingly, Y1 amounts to 588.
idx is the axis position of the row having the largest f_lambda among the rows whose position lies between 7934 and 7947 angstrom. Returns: 7935.13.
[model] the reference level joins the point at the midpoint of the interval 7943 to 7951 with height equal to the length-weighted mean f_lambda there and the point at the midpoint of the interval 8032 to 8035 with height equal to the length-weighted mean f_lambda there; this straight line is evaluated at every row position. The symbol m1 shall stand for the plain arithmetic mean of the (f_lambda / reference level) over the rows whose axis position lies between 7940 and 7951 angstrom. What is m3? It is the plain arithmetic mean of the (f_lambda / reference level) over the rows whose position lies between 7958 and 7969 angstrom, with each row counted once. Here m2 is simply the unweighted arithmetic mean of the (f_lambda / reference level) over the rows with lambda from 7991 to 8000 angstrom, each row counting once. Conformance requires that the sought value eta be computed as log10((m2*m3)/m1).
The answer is 0.034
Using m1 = 1.01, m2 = 1.04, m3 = 1.05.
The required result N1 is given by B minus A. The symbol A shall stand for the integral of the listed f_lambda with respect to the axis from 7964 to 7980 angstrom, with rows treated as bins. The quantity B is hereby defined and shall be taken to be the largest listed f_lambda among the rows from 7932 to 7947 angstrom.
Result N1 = -113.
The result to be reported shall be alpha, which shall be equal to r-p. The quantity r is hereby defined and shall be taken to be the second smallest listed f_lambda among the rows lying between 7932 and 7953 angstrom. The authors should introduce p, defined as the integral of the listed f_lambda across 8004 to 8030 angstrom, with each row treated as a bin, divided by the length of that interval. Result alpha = -0.64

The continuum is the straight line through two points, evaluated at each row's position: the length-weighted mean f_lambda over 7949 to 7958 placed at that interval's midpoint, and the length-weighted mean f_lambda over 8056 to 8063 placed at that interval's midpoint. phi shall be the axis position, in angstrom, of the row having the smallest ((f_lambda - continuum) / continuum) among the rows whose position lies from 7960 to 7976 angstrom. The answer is 7968.09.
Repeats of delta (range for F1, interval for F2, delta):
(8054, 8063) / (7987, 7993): 0.122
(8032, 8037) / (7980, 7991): 0.115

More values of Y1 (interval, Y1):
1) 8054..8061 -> 546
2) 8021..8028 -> 539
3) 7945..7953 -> 567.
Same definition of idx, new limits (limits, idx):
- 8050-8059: 8058.50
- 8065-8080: 8078.93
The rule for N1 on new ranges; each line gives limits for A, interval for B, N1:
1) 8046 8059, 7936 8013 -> -89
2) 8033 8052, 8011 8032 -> -136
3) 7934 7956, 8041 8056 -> -152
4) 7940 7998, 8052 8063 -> -430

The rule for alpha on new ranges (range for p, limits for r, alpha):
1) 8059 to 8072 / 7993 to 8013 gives -0.44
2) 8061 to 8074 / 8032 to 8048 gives -0.25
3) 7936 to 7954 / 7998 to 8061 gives -0.19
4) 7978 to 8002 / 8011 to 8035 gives -0.66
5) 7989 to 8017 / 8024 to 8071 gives -0.47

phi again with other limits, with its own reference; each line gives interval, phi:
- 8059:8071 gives 8067.78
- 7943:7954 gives 7946.10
